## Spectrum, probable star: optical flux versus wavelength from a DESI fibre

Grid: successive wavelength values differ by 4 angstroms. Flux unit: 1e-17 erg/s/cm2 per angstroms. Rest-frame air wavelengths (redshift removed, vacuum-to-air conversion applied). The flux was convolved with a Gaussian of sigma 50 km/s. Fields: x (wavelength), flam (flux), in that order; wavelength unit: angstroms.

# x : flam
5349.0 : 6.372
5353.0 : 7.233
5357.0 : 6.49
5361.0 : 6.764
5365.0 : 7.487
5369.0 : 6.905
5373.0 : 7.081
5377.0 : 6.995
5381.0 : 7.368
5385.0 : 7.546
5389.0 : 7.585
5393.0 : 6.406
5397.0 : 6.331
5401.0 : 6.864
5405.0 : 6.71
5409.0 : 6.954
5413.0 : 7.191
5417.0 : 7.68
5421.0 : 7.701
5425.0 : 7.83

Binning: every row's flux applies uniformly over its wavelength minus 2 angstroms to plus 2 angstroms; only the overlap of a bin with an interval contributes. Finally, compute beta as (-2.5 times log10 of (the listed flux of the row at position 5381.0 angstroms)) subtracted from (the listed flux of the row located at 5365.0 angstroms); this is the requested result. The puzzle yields 9.7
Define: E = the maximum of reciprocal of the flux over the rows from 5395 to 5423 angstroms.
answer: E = 0.158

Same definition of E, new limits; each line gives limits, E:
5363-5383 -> 0.145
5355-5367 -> 0.154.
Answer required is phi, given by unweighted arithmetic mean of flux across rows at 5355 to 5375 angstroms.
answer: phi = 6.95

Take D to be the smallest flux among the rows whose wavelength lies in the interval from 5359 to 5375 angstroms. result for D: 6.764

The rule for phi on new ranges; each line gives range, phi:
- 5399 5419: 7.08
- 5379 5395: 7.23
